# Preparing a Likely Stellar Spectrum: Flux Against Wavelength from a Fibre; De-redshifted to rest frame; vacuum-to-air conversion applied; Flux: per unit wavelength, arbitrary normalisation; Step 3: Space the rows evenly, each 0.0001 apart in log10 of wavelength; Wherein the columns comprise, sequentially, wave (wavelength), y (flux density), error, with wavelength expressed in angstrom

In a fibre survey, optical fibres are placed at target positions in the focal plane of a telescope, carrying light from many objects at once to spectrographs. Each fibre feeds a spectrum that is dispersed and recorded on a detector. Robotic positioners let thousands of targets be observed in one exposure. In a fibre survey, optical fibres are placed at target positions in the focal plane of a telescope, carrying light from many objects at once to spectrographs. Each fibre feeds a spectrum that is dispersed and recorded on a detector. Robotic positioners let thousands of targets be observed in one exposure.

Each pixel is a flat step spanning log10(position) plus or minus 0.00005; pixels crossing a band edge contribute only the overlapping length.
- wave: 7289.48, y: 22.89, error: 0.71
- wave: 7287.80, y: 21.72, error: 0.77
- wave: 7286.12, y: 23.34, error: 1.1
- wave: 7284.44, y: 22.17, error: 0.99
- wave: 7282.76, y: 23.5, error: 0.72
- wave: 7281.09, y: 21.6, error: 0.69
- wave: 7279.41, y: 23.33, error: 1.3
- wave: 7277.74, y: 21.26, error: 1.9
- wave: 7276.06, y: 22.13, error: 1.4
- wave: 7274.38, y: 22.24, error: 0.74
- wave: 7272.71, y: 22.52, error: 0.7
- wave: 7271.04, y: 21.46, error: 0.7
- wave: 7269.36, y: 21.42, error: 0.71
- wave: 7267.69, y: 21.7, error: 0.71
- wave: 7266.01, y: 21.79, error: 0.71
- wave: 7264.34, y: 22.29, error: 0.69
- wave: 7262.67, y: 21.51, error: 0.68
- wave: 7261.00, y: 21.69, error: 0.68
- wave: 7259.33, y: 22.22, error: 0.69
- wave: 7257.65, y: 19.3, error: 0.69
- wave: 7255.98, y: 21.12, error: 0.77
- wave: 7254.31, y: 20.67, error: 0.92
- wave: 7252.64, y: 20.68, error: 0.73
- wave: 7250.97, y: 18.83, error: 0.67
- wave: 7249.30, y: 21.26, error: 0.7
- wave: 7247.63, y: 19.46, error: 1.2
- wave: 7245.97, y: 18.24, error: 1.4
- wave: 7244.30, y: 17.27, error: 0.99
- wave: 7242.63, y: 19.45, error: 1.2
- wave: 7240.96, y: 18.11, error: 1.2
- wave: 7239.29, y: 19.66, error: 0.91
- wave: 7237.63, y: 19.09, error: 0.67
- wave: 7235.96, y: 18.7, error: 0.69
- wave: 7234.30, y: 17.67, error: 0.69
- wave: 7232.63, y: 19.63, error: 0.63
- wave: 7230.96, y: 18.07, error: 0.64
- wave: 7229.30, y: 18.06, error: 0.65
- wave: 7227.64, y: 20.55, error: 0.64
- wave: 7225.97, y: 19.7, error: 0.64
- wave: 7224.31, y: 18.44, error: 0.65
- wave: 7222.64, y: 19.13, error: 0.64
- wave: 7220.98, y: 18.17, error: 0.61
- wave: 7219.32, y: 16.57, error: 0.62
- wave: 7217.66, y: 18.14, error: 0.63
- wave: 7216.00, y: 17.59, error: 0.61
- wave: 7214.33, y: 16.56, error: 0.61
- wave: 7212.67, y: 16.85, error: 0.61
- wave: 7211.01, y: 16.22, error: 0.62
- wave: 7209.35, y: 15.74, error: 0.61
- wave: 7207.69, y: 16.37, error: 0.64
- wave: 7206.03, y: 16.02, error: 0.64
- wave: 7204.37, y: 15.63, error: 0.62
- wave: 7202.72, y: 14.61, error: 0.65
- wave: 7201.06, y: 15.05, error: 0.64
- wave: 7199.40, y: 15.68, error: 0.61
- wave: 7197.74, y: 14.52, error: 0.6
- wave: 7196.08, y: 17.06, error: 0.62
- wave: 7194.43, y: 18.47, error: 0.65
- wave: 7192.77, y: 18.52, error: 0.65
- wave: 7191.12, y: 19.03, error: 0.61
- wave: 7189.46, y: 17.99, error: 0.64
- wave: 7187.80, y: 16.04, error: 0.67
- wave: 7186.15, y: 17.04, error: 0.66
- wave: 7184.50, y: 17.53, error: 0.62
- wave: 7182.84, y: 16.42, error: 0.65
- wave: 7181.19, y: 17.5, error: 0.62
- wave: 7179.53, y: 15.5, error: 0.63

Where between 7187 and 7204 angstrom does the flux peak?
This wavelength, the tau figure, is 7191.12 angstrom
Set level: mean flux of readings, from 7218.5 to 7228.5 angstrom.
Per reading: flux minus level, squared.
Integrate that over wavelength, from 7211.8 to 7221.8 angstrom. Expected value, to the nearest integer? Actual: 26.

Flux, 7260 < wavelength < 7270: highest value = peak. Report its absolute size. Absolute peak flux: 22.3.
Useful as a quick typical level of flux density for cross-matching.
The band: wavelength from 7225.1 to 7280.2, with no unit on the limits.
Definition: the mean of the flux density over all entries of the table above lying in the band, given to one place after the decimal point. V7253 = 20.3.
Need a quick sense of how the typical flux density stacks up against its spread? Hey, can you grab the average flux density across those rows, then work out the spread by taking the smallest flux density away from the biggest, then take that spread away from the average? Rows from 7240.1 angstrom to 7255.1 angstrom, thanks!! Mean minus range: 15.3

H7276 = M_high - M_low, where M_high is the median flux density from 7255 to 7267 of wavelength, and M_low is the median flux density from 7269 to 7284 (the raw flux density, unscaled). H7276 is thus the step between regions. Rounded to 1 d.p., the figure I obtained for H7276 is -0.4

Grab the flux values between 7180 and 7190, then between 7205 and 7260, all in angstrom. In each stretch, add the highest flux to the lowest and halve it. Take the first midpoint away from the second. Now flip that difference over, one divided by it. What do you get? 0.51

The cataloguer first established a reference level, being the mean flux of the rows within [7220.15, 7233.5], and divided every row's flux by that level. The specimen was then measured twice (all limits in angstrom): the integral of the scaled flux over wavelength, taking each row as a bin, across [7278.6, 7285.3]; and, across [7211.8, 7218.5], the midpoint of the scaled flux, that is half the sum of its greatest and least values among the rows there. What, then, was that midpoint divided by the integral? 0.114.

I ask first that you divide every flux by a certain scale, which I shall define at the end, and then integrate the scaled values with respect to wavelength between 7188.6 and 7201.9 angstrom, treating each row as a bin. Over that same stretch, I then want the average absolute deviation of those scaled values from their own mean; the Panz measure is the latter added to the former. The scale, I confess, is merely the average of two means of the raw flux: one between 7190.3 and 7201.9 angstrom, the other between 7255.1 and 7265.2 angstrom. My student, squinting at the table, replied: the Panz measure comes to 11.9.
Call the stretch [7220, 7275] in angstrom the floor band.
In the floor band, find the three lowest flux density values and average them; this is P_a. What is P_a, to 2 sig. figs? 18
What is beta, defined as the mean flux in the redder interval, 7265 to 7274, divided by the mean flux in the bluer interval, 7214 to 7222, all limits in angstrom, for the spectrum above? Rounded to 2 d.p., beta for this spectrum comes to 1.25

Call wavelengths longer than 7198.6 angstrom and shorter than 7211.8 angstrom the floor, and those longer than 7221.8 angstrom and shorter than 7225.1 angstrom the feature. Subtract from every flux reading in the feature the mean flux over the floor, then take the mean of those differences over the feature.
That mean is 3.1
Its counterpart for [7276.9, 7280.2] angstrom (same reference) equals 6.6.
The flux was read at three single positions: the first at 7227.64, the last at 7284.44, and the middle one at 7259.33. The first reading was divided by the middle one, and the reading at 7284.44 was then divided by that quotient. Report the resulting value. 24.0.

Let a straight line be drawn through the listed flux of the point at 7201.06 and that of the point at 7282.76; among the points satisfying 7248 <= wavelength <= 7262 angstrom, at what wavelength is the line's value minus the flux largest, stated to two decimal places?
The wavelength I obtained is 7257.65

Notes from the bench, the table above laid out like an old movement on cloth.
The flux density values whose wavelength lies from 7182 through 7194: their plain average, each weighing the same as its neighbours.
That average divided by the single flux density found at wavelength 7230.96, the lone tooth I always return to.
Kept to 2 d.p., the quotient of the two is 0.97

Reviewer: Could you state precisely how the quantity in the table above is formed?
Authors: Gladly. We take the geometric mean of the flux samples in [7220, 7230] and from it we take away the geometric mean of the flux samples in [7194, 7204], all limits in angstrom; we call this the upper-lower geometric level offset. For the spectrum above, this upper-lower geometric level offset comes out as 3.2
